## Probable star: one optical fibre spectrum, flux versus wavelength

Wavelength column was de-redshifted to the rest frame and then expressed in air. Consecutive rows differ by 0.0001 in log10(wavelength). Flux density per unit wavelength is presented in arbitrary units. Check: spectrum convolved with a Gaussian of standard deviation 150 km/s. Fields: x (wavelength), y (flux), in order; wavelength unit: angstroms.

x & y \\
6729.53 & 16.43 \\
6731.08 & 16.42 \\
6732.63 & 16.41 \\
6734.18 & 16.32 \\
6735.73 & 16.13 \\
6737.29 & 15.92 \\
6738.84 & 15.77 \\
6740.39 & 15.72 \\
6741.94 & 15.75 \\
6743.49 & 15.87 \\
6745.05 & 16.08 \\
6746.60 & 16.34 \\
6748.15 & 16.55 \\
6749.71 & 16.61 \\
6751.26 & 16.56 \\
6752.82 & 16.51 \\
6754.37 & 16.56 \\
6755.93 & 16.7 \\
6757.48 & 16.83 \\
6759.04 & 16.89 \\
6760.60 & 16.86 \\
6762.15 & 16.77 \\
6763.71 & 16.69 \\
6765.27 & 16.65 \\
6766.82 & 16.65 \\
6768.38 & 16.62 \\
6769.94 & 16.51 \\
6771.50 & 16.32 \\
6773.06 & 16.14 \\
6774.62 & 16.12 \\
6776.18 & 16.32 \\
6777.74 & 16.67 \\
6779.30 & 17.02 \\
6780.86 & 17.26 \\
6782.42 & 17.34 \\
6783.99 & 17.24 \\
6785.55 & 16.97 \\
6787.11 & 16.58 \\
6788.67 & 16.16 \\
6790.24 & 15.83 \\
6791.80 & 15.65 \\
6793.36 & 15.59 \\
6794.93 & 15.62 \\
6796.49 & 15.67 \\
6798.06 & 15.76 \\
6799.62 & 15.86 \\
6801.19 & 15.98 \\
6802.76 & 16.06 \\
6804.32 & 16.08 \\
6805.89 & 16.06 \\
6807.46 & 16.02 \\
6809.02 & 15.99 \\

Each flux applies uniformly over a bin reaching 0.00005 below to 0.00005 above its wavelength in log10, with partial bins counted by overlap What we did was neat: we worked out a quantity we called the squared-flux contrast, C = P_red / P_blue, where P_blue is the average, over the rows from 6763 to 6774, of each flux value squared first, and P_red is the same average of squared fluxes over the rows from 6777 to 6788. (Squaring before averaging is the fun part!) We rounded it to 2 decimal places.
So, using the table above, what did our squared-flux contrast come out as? 1.06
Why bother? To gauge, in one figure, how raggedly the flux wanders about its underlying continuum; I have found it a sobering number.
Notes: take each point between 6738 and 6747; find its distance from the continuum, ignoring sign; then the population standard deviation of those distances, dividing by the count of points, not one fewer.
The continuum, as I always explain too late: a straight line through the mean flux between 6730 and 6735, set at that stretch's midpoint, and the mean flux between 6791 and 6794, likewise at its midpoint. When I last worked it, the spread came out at 0.18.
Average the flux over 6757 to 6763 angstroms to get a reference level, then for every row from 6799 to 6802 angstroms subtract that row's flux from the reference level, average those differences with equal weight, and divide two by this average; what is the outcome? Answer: 2.2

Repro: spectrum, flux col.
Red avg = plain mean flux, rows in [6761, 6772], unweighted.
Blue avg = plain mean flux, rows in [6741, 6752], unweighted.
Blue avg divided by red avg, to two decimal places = 0.98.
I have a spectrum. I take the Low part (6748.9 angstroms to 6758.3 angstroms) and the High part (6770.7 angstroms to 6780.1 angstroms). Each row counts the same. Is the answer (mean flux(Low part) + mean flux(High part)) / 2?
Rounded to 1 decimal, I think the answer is 16.5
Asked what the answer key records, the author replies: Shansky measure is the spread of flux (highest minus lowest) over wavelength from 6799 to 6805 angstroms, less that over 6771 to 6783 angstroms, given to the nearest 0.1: -1.0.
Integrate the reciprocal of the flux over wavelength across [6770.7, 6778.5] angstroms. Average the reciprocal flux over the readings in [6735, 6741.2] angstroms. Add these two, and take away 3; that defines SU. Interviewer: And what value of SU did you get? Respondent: -2.46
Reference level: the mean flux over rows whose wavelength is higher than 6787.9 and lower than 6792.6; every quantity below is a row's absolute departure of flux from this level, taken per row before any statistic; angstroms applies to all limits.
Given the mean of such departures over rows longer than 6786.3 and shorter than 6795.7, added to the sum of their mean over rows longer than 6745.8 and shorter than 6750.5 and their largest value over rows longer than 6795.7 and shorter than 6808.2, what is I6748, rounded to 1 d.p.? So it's 1.1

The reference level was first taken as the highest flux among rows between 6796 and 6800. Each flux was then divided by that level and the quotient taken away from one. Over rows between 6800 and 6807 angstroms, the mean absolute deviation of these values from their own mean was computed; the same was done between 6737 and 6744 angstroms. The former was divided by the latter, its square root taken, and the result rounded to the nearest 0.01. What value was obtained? 0.68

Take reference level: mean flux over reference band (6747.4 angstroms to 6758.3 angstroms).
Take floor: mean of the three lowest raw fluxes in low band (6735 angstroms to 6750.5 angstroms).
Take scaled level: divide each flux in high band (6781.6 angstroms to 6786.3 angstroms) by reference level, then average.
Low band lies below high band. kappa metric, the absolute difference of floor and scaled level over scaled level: 14.2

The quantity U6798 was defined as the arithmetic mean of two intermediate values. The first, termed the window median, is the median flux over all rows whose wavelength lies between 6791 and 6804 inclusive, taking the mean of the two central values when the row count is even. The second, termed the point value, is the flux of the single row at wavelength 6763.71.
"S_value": 16.2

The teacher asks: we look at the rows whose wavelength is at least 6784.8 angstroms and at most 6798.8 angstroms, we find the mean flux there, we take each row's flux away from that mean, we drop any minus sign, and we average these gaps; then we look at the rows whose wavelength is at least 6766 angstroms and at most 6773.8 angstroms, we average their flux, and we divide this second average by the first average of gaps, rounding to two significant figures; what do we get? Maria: 42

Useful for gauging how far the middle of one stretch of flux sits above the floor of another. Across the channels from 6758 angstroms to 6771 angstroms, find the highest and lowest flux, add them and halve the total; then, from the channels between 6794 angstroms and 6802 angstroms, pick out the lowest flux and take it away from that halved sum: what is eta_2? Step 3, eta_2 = 1.1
